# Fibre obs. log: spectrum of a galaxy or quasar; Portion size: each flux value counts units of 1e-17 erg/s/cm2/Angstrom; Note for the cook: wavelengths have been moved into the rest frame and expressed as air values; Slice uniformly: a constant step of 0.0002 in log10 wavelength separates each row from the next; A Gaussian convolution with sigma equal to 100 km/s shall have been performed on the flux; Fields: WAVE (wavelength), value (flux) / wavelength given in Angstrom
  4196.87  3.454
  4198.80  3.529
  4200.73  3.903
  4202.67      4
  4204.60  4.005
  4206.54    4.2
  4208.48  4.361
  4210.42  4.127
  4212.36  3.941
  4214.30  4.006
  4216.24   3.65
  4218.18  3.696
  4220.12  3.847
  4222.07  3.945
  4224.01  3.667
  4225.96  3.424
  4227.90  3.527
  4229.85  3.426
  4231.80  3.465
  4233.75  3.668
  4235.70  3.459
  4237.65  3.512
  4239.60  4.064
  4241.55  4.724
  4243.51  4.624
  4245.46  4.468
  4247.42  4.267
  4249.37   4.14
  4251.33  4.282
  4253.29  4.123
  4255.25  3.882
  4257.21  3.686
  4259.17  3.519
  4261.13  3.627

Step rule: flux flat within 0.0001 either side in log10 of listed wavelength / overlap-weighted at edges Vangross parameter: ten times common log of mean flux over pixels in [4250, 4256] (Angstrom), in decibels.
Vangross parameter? 6.1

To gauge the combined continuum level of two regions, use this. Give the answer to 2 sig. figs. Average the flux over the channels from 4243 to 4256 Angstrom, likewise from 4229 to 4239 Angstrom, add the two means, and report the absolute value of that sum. 7.8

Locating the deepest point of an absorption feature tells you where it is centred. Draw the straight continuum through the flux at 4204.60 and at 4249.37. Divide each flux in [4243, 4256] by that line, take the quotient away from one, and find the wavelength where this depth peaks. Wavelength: 4255.25 Angstrom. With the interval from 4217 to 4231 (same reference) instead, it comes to 4229.85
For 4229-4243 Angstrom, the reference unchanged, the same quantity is 4229.85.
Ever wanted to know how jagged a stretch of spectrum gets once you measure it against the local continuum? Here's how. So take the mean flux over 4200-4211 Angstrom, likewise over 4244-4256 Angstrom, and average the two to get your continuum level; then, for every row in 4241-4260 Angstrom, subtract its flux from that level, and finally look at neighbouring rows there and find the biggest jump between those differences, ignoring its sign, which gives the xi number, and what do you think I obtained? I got 0.2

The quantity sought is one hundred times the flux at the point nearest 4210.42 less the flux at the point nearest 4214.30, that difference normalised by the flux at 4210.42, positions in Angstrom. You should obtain 3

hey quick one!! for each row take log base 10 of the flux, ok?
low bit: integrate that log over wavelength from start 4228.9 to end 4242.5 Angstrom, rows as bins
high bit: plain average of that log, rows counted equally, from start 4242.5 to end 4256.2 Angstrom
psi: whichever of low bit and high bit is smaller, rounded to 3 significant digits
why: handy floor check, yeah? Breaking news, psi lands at 0.628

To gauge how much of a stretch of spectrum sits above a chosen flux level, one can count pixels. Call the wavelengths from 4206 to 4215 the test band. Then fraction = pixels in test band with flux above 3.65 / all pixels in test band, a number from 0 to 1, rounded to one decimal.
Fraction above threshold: 1.0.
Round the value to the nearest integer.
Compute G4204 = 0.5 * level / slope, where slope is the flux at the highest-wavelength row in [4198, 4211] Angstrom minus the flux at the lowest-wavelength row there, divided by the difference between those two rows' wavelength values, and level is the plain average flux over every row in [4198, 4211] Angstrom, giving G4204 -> 39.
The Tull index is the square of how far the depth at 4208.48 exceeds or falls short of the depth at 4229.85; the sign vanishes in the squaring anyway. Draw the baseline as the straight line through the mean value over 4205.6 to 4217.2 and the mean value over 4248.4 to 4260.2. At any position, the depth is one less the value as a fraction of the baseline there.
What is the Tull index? 0.048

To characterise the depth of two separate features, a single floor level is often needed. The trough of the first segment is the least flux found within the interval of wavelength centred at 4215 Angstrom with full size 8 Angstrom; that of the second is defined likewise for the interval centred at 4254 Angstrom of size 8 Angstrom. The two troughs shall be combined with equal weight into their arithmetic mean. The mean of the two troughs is 3.67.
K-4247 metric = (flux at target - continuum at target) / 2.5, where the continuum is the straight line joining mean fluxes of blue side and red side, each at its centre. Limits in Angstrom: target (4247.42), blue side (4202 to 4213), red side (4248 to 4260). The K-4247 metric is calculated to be 0.12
